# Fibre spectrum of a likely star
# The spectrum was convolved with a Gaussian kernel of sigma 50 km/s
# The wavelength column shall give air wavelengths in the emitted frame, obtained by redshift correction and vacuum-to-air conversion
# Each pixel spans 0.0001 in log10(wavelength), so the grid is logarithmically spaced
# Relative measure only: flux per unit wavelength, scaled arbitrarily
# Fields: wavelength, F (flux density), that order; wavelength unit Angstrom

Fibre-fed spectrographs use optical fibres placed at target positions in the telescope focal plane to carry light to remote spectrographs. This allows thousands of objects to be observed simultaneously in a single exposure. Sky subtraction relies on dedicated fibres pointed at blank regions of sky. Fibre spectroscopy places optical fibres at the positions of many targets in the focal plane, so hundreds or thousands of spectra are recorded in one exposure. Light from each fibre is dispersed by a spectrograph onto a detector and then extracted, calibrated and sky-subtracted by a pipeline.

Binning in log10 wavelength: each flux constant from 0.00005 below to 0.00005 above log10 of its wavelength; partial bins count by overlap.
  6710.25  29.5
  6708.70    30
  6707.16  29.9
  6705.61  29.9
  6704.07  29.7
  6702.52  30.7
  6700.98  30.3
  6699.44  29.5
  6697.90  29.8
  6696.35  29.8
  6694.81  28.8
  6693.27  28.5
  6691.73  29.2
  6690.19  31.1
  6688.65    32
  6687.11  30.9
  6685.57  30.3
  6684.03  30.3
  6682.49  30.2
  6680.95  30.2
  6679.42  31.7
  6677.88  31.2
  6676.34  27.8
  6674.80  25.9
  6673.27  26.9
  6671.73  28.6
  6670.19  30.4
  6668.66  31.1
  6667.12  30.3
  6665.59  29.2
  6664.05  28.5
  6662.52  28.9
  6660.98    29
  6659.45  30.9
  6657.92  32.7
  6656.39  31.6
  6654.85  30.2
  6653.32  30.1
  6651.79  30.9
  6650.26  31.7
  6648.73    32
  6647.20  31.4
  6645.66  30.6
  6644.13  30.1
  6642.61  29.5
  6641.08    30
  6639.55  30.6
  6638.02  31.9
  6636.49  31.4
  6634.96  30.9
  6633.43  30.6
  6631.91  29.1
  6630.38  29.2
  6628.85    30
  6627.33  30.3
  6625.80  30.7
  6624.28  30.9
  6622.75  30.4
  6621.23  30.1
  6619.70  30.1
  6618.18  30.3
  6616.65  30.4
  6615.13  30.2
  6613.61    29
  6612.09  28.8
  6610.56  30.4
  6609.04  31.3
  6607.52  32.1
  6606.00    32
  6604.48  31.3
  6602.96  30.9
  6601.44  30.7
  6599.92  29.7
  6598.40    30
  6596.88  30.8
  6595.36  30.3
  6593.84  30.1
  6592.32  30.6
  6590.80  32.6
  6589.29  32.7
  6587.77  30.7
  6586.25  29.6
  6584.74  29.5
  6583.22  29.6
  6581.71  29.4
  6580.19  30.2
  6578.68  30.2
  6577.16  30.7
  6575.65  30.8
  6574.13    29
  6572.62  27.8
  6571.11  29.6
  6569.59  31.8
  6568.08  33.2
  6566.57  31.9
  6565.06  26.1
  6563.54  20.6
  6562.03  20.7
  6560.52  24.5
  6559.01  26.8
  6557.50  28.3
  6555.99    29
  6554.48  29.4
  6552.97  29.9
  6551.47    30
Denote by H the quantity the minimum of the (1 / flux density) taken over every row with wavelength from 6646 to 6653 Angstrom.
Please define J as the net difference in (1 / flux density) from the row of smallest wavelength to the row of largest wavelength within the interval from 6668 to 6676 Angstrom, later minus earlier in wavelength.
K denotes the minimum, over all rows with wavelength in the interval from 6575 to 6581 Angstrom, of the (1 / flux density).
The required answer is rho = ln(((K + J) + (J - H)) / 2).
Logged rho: -5.0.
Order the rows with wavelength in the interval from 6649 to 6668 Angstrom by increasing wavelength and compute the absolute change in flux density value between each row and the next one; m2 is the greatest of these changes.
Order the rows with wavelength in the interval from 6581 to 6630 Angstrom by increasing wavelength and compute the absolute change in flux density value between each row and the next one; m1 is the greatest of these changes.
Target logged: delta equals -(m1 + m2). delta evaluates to -3.9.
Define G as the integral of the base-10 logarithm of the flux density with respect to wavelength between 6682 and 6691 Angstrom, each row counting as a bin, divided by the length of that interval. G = 1.49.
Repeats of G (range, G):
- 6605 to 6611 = 1.50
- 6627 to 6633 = 1.47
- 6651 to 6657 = 1.49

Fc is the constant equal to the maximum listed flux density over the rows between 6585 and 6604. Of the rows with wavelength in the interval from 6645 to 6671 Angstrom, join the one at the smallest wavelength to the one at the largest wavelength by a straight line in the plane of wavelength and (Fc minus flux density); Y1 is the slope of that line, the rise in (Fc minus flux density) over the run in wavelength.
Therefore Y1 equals 0.008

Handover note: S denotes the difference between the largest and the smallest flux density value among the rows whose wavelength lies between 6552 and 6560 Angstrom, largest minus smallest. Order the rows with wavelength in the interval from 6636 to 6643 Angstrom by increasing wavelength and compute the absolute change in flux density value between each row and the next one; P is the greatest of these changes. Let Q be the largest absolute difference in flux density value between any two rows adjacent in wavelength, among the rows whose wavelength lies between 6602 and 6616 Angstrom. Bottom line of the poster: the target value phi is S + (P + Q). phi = 6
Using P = 1.30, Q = 1.6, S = 3.1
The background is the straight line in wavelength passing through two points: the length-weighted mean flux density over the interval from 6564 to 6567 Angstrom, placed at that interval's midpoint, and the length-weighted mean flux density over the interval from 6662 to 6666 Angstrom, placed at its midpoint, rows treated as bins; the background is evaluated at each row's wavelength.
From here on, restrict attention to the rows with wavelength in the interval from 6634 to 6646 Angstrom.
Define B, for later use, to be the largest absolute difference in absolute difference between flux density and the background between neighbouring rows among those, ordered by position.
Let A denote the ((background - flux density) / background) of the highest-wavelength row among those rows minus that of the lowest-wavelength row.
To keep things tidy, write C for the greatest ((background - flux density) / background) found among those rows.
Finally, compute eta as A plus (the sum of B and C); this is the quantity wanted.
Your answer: 1.3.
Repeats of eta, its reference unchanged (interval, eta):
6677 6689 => 1.5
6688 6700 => 2.0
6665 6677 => 2.0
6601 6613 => 1.7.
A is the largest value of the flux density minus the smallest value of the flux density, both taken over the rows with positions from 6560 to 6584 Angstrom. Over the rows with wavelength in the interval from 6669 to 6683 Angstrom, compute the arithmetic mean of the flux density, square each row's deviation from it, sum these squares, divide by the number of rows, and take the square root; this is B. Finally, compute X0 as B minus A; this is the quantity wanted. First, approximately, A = 12.6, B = 1.9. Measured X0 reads -10.7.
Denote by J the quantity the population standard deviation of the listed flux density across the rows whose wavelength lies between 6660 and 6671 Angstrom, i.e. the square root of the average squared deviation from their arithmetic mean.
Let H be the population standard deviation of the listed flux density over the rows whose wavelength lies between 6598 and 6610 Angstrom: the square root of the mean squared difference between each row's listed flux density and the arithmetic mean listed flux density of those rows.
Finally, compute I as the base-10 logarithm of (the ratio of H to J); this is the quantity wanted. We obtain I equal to 0.0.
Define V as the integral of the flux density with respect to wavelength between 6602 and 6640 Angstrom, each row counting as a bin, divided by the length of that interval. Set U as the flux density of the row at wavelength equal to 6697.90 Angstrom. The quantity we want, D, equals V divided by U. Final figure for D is 1.02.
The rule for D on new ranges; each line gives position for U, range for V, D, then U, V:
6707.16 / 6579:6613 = 1.02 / 29.9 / 30.6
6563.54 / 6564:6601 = 1.47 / 20.6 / 30.2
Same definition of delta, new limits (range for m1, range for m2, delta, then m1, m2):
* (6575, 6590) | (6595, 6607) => -3.0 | 2.00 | 1.00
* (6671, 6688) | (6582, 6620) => -5.4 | 3.40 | 2.00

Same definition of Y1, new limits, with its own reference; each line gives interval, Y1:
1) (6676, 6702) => -0.101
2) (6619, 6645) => 0.000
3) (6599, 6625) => -0.049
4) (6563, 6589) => -0.417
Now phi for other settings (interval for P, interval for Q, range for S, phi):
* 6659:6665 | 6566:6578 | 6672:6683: 10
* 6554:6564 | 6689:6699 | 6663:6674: 10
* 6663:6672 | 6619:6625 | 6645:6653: 4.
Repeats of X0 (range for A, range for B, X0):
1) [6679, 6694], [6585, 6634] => -2.6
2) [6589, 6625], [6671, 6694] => -2.2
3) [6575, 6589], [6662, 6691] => 0.2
